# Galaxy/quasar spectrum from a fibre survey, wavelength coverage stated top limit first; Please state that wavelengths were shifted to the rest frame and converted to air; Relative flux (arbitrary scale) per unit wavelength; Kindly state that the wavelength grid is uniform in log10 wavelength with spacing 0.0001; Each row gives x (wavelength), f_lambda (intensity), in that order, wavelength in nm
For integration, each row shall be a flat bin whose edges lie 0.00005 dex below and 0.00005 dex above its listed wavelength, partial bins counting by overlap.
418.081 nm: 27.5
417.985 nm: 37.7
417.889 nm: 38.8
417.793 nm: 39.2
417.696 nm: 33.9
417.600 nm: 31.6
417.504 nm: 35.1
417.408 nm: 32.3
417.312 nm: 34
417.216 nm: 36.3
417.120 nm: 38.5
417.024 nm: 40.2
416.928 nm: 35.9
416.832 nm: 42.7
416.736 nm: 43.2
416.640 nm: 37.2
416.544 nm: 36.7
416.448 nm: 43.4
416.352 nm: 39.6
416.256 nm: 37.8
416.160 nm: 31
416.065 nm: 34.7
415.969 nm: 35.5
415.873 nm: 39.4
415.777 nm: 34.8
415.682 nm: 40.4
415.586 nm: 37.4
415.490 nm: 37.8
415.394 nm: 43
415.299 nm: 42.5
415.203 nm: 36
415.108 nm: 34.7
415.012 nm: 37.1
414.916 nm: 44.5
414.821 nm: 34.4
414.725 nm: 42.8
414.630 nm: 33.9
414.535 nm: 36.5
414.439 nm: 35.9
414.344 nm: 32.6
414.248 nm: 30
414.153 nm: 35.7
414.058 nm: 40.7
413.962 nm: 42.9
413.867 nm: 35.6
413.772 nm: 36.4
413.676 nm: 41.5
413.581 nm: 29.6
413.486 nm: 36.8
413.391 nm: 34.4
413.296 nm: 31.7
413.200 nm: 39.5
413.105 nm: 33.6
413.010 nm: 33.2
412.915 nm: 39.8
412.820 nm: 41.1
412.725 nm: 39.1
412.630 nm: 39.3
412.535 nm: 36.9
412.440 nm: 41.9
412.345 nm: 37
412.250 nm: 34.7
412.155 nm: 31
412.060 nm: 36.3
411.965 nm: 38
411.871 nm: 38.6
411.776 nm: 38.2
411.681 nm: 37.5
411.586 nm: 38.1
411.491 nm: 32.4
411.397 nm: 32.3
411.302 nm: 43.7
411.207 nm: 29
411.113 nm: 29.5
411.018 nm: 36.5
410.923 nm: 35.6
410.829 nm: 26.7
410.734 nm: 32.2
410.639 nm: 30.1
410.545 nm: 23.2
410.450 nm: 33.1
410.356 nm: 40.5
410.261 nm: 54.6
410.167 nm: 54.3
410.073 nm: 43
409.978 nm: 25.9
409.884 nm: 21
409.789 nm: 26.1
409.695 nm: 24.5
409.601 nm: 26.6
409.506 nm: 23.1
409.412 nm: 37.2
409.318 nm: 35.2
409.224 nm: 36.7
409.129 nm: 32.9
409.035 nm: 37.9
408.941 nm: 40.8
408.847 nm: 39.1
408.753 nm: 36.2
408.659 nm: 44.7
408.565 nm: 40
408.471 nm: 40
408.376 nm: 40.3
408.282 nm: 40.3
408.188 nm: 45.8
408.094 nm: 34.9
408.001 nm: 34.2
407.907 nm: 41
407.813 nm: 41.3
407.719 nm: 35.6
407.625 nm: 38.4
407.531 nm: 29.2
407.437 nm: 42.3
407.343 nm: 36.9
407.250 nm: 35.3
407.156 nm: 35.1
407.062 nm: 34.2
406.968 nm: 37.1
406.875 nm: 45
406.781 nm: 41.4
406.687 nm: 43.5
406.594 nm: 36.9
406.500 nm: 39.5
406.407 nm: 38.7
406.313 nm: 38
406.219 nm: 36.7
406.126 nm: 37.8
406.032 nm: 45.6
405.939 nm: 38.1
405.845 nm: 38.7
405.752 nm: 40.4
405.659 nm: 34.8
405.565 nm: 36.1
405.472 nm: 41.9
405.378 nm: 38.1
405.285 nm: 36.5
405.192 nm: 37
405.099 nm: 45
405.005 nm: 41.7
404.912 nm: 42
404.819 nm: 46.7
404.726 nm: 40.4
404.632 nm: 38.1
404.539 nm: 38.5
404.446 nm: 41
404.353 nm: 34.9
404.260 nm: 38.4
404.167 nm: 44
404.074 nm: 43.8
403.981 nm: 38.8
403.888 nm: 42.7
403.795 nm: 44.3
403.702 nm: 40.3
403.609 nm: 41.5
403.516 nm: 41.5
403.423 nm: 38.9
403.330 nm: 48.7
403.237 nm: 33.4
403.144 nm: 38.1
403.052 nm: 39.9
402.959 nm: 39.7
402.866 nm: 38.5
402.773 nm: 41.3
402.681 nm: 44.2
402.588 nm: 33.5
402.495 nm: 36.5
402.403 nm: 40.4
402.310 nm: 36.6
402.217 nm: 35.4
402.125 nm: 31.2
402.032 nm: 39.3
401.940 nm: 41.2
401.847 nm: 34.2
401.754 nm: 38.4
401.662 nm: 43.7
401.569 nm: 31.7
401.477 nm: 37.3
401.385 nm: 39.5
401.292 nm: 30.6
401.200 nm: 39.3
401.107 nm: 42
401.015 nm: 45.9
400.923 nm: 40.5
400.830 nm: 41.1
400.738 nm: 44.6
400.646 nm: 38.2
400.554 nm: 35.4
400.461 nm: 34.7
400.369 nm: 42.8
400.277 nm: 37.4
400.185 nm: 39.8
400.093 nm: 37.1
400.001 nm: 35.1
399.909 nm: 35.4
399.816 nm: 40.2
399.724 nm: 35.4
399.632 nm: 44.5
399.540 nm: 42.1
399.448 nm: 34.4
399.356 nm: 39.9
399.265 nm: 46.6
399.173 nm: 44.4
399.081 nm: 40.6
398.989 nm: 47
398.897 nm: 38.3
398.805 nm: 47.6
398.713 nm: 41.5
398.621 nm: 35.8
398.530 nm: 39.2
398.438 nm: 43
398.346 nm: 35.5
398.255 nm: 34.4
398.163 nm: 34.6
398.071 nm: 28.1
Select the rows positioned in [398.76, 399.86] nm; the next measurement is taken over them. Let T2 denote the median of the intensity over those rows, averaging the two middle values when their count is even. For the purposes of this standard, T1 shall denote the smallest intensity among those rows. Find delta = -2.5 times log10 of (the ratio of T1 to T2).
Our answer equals 0.200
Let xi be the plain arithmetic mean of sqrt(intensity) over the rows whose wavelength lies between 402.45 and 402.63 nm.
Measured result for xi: 5.91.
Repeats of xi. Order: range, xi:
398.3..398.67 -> 6.19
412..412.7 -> 6.05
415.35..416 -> 6.19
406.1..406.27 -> 6.10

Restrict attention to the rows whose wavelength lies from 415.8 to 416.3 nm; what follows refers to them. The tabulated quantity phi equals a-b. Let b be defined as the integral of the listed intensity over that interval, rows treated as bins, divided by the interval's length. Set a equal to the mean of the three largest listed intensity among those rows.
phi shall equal 2.0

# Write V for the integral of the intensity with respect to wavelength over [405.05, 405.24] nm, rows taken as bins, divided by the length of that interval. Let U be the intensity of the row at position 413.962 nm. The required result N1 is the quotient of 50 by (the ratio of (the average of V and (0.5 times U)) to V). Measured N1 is 66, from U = 42.9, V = 41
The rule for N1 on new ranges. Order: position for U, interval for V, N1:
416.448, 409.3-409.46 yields 63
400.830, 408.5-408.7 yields 67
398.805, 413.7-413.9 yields 61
